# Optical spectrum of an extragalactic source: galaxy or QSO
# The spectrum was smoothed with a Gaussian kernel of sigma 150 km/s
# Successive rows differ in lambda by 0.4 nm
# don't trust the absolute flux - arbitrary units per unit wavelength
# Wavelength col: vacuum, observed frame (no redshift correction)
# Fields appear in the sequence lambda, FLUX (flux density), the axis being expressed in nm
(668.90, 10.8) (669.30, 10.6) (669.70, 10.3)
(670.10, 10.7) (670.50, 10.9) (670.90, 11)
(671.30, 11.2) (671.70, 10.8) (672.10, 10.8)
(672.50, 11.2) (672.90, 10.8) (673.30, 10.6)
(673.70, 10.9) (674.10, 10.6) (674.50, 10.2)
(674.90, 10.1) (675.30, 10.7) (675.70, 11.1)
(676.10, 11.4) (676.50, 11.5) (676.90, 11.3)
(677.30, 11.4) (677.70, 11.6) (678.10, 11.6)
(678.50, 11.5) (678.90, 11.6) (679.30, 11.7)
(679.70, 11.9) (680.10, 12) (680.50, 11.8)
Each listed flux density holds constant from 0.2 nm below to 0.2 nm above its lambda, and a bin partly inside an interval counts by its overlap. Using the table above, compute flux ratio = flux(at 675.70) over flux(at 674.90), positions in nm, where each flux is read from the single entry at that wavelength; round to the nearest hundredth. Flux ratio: 1.10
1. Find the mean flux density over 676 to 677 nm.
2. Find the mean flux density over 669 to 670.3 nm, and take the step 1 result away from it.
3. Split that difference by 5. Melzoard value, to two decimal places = -0.17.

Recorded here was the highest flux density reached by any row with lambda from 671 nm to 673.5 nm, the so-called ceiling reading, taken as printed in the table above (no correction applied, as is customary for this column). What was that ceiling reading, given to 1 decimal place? 11.2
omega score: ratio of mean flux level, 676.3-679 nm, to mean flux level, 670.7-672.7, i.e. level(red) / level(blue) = 1.05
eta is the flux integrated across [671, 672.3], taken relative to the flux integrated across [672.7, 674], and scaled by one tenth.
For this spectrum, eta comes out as 0.102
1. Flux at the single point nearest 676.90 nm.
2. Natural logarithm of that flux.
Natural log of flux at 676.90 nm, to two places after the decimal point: 2.42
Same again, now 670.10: 2.37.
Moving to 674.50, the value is 2.32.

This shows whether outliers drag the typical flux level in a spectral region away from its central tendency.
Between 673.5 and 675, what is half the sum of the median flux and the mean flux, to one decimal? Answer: 10.4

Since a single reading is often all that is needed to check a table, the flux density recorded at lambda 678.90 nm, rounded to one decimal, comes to 11.6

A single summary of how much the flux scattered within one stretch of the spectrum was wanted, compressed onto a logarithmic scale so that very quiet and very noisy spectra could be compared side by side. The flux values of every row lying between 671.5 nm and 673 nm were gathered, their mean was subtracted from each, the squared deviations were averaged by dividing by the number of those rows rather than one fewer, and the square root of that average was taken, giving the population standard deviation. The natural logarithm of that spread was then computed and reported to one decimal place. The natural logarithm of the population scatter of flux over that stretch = -1.8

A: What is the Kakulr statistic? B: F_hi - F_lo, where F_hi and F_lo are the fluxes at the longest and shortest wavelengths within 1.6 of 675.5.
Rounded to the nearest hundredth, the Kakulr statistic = 0.70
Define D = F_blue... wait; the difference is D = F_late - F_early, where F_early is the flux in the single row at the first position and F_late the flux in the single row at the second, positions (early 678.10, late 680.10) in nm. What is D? 0.4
